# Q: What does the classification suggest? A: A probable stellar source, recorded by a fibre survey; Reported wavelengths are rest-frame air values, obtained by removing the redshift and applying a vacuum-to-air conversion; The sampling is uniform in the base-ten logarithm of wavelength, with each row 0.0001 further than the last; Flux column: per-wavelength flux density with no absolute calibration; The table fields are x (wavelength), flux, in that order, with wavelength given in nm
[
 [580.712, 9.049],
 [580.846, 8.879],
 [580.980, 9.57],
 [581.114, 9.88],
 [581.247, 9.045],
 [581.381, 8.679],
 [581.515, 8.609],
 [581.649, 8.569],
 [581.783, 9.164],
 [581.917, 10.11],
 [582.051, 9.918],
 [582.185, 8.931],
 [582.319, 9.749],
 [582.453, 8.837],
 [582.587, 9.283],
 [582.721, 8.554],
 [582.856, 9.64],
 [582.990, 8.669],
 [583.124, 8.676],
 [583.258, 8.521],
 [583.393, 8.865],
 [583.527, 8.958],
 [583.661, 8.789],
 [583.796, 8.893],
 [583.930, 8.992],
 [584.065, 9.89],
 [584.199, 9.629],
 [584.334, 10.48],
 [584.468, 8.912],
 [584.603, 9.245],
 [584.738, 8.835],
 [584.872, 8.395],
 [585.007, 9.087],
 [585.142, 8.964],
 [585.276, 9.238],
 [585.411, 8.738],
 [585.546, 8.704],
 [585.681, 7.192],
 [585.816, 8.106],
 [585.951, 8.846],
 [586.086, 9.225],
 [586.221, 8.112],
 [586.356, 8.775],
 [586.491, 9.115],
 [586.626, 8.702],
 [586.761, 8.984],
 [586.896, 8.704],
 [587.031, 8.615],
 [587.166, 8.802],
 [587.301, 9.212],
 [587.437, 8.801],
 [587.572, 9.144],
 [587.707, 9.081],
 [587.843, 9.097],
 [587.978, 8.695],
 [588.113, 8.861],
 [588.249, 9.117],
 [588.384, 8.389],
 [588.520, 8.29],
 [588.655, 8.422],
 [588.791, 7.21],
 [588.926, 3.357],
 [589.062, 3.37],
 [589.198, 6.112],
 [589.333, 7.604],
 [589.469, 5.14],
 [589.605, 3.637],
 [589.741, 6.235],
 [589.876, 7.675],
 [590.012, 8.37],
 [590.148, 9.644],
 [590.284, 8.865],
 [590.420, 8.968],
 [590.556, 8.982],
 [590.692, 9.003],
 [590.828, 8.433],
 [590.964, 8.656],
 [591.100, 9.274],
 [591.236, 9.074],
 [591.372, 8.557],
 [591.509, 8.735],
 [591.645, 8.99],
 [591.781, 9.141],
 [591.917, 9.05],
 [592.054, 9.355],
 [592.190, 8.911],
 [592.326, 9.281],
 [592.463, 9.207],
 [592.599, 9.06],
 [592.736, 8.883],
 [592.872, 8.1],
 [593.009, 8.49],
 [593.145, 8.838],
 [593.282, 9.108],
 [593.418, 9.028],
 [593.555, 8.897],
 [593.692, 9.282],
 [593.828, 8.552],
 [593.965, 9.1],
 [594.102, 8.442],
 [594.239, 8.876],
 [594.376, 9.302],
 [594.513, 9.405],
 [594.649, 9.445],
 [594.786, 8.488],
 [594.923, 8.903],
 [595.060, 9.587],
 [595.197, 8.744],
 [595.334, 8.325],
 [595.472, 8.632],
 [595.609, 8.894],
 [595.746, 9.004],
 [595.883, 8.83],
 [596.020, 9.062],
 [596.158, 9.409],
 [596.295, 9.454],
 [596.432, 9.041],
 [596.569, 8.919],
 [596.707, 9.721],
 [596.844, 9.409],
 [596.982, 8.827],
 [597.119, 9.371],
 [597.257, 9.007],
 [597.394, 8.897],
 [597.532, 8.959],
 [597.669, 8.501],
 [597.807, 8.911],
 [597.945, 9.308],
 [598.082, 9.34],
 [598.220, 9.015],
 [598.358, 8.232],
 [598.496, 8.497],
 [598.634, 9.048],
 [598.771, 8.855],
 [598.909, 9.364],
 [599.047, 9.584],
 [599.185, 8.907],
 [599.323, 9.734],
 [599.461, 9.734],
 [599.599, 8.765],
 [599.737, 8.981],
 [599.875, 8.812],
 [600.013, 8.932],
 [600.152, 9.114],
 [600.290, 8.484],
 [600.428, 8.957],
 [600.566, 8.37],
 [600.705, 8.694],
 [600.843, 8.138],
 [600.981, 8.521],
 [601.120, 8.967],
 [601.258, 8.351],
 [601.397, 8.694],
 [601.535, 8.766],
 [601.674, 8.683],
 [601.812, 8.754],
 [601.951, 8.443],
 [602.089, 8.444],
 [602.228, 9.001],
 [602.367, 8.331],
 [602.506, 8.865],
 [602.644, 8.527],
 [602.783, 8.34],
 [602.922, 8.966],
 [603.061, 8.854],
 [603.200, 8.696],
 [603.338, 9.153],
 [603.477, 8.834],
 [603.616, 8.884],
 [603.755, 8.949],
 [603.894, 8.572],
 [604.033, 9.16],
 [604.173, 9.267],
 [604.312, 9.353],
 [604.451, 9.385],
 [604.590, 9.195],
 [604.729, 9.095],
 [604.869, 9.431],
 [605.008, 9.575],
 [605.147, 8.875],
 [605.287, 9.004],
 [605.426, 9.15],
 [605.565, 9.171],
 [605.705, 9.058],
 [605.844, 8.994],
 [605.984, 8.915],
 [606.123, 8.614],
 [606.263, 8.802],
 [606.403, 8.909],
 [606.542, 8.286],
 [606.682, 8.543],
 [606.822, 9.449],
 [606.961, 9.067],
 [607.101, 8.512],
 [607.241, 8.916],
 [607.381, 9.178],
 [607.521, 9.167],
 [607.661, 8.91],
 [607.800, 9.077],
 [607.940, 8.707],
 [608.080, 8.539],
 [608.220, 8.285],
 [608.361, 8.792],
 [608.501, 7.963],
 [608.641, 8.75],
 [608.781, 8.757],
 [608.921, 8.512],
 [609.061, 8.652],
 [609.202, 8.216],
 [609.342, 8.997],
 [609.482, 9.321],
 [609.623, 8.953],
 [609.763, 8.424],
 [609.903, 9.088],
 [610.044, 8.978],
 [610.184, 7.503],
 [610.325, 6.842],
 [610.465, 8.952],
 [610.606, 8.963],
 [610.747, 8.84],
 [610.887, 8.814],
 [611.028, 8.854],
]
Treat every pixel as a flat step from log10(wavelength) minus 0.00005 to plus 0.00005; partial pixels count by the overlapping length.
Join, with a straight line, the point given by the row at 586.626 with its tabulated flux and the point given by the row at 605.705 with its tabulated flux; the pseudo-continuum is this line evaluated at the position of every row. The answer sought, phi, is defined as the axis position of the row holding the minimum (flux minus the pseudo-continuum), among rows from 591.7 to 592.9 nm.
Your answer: 592.872 nm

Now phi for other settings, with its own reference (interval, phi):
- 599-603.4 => 600.843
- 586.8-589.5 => 588.926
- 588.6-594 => 588.926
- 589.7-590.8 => 589.741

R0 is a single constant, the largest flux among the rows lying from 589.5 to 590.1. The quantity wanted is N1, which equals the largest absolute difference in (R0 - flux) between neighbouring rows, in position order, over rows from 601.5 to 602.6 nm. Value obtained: 0.7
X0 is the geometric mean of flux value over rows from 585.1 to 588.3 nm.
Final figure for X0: 8.77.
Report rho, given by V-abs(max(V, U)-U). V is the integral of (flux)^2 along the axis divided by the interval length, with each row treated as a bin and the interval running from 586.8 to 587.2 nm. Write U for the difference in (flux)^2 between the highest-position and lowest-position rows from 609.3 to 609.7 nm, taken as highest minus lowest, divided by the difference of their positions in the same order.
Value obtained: -3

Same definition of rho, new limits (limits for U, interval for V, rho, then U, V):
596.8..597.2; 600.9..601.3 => -3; -3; 74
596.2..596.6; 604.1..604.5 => -36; -36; 87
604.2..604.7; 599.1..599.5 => -11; -11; 89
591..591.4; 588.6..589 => -47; -47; 43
